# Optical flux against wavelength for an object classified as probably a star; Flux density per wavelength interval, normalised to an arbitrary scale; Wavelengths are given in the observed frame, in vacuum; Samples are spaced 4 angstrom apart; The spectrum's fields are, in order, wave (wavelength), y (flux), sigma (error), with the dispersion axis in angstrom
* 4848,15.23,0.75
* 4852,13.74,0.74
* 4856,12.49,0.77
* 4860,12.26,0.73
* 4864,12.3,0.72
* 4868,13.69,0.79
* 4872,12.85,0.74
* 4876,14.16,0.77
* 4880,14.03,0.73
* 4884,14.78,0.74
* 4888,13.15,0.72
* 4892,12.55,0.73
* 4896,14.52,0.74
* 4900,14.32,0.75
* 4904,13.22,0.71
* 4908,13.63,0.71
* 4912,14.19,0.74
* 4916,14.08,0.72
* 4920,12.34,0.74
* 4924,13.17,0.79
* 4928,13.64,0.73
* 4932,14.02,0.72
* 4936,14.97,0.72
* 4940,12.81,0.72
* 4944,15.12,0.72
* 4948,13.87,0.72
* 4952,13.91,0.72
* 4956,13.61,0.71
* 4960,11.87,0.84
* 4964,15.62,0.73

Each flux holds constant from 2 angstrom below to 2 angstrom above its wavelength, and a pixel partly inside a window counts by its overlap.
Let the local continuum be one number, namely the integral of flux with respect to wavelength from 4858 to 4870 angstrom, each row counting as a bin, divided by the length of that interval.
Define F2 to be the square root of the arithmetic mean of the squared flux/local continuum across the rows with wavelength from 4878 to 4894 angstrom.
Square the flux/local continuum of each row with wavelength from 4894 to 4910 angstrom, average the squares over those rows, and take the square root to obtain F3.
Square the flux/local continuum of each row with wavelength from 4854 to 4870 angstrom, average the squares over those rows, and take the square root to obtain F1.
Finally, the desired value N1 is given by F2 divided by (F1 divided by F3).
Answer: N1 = 1.17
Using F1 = 1.00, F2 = 1.07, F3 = 1.09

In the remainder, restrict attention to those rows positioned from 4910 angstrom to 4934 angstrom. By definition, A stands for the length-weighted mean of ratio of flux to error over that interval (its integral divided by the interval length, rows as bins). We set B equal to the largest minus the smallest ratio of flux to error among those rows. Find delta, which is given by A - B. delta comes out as 15.5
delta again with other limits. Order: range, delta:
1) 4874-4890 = 17.3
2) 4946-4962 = 12.8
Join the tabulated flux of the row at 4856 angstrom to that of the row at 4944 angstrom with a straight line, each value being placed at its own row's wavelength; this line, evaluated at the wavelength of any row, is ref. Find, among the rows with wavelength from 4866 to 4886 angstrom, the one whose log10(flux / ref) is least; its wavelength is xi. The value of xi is 4872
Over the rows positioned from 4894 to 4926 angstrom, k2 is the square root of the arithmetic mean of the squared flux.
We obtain 13.7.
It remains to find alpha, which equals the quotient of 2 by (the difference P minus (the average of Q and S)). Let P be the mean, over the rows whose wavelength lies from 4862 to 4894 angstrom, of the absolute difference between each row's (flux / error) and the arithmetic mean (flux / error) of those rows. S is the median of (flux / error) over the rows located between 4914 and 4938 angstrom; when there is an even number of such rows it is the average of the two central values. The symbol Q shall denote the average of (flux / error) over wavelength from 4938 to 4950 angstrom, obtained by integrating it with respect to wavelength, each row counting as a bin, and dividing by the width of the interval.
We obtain -0.109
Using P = 0.86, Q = 19.4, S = 19.1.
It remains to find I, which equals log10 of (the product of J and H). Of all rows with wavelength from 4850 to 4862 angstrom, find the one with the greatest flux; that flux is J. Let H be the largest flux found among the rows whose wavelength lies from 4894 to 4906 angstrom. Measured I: 2.30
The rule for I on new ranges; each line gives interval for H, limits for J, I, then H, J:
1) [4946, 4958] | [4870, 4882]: 2.29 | 13.91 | 14.16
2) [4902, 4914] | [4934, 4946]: 2.33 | 14.19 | 15.12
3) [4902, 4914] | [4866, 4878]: 2.30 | 14.19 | 14.16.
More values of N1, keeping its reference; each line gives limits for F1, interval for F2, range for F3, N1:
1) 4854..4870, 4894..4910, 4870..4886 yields 1.20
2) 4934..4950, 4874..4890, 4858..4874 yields 0.99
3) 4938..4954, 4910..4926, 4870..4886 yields 1.06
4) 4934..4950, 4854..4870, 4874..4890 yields 0.98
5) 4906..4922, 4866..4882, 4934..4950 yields 1.12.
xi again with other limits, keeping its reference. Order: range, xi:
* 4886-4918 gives 4892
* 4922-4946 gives 4940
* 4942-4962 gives 4960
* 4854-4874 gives 4864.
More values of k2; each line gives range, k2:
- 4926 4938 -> 14.2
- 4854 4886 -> 13.4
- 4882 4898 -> 13.8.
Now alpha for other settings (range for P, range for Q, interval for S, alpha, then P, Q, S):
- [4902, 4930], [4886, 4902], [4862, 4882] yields -0.118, 0.97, 18.5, 17.4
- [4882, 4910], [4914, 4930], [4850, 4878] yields -0.118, 0.71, 17.9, 17.3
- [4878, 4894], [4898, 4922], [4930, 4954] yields -0.110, 0.93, 18.7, 19.4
